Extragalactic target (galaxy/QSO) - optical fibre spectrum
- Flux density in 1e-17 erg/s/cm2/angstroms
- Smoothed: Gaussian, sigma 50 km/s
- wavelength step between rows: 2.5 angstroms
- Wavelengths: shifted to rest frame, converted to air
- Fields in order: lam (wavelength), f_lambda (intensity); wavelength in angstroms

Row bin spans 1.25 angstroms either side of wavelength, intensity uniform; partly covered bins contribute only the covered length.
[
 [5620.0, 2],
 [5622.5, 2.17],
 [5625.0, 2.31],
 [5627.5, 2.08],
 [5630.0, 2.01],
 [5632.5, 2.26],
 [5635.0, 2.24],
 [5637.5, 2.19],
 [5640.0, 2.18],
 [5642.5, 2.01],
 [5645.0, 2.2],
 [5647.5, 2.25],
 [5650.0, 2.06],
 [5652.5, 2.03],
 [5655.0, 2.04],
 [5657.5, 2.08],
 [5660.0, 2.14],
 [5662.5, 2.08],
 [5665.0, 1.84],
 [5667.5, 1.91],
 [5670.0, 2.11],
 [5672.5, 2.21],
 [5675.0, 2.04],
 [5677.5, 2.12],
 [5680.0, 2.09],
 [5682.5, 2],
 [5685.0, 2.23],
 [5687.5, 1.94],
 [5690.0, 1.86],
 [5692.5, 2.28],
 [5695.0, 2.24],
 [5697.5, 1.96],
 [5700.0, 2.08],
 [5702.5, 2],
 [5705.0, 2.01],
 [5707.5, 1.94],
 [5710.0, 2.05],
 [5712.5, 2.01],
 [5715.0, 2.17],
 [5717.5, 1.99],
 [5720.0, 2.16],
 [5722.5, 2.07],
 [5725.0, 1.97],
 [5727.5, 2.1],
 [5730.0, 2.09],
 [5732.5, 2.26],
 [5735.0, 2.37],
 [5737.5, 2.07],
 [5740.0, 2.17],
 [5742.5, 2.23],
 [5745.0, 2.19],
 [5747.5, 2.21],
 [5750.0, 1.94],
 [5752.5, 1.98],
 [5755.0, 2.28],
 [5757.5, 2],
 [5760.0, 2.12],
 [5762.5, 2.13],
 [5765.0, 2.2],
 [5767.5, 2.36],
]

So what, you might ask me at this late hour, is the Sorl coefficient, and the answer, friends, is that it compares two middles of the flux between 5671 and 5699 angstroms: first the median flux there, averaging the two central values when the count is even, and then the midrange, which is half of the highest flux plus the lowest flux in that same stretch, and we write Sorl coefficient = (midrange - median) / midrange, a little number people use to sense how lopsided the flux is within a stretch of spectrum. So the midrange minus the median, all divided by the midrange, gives -0.01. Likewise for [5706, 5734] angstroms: 0.01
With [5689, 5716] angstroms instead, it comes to 0.03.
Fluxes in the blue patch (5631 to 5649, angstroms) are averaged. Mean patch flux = 2.19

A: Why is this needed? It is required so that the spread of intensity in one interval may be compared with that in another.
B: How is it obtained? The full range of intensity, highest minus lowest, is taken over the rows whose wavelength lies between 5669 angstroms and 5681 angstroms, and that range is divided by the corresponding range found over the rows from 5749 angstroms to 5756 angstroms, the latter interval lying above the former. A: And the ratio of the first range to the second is 0.5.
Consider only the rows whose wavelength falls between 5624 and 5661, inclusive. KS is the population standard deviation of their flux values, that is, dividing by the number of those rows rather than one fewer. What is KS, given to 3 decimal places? 0.097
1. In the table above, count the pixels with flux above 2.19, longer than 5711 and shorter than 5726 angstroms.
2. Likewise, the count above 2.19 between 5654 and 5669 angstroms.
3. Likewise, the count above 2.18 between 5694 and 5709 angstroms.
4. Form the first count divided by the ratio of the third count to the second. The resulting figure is 0.0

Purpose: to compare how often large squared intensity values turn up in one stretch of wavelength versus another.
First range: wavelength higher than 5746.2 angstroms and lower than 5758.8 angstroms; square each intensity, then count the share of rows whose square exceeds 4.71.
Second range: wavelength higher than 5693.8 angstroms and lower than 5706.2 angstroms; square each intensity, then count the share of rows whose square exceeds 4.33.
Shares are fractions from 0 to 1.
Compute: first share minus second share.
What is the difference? 0.20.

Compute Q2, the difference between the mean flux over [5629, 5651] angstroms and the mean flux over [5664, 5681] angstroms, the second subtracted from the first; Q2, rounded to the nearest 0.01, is 0.11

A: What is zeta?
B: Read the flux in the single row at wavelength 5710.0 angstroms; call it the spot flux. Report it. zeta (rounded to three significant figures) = 2.05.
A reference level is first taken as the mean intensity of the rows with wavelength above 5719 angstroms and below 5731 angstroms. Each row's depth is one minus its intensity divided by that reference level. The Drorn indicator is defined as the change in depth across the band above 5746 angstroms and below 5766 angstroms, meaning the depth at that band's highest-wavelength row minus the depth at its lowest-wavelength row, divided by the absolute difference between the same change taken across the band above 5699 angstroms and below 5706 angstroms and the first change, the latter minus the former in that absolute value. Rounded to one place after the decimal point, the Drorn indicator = 0.2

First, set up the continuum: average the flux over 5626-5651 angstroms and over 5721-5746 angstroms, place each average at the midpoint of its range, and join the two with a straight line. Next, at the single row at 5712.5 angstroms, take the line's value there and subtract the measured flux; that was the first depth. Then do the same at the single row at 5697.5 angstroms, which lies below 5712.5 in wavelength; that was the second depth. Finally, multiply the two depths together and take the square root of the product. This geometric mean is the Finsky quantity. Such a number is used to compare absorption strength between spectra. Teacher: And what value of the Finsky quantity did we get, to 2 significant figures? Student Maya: 0.16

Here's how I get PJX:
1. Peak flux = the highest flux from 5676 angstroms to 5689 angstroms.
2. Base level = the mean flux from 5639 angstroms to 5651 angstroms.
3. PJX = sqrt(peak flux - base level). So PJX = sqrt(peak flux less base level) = 0.30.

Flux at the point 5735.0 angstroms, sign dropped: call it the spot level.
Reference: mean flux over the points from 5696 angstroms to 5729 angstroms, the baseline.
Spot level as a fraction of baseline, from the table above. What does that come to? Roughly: 1.16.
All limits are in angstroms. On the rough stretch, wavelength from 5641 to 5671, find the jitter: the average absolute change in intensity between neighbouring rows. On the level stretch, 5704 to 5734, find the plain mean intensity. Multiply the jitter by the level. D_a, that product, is 0.21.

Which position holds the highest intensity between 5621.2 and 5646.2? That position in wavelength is 5625.0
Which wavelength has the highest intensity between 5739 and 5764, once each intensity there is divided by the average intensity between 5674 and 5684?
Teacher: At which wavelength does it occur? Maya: 5755.0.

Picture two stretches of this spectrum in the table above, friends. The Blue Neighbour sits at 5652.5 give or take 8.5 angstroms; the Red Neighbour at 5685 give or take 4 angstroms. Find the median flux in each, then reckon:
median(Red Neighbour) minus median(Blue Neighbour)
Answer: -0.08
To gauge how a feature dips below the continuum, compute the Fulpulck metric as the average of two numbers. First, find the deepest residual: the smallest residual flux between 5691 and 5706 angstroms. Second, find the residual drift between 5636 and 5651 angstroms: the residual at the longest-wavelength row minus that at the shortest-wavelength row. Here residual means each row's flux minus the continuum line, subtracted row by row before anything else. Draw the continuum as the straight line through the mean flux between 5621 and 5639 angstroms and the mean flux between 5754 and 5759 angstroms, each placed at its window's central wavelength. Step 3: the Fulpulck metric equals -0.16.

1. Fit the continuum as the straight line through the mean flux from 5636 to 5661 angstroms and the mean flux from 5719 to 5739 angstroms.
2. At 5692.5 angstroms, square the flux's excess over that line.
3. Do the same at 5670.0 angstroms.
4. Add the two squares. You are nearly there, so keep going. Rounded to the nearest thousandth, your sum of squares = 0.023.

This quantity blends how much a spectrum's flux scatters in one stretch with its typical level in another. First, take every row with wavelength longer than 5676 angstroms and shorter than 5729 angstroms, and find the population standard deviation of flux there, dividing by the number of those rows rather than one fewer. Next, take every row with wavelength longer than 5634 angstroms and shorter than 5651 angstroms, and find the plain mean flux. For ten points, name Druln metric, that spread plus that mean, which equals 2.27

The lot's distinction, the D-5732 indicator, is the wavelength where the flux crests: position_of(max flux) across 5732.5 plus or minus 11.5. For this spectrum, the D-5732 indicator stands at 5735.0 angstroms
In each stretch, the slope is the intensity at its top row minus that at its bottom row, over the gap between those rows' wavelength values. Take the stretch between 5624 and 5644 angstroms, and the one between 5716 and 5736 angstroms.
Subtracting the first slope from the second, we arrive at 0.039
